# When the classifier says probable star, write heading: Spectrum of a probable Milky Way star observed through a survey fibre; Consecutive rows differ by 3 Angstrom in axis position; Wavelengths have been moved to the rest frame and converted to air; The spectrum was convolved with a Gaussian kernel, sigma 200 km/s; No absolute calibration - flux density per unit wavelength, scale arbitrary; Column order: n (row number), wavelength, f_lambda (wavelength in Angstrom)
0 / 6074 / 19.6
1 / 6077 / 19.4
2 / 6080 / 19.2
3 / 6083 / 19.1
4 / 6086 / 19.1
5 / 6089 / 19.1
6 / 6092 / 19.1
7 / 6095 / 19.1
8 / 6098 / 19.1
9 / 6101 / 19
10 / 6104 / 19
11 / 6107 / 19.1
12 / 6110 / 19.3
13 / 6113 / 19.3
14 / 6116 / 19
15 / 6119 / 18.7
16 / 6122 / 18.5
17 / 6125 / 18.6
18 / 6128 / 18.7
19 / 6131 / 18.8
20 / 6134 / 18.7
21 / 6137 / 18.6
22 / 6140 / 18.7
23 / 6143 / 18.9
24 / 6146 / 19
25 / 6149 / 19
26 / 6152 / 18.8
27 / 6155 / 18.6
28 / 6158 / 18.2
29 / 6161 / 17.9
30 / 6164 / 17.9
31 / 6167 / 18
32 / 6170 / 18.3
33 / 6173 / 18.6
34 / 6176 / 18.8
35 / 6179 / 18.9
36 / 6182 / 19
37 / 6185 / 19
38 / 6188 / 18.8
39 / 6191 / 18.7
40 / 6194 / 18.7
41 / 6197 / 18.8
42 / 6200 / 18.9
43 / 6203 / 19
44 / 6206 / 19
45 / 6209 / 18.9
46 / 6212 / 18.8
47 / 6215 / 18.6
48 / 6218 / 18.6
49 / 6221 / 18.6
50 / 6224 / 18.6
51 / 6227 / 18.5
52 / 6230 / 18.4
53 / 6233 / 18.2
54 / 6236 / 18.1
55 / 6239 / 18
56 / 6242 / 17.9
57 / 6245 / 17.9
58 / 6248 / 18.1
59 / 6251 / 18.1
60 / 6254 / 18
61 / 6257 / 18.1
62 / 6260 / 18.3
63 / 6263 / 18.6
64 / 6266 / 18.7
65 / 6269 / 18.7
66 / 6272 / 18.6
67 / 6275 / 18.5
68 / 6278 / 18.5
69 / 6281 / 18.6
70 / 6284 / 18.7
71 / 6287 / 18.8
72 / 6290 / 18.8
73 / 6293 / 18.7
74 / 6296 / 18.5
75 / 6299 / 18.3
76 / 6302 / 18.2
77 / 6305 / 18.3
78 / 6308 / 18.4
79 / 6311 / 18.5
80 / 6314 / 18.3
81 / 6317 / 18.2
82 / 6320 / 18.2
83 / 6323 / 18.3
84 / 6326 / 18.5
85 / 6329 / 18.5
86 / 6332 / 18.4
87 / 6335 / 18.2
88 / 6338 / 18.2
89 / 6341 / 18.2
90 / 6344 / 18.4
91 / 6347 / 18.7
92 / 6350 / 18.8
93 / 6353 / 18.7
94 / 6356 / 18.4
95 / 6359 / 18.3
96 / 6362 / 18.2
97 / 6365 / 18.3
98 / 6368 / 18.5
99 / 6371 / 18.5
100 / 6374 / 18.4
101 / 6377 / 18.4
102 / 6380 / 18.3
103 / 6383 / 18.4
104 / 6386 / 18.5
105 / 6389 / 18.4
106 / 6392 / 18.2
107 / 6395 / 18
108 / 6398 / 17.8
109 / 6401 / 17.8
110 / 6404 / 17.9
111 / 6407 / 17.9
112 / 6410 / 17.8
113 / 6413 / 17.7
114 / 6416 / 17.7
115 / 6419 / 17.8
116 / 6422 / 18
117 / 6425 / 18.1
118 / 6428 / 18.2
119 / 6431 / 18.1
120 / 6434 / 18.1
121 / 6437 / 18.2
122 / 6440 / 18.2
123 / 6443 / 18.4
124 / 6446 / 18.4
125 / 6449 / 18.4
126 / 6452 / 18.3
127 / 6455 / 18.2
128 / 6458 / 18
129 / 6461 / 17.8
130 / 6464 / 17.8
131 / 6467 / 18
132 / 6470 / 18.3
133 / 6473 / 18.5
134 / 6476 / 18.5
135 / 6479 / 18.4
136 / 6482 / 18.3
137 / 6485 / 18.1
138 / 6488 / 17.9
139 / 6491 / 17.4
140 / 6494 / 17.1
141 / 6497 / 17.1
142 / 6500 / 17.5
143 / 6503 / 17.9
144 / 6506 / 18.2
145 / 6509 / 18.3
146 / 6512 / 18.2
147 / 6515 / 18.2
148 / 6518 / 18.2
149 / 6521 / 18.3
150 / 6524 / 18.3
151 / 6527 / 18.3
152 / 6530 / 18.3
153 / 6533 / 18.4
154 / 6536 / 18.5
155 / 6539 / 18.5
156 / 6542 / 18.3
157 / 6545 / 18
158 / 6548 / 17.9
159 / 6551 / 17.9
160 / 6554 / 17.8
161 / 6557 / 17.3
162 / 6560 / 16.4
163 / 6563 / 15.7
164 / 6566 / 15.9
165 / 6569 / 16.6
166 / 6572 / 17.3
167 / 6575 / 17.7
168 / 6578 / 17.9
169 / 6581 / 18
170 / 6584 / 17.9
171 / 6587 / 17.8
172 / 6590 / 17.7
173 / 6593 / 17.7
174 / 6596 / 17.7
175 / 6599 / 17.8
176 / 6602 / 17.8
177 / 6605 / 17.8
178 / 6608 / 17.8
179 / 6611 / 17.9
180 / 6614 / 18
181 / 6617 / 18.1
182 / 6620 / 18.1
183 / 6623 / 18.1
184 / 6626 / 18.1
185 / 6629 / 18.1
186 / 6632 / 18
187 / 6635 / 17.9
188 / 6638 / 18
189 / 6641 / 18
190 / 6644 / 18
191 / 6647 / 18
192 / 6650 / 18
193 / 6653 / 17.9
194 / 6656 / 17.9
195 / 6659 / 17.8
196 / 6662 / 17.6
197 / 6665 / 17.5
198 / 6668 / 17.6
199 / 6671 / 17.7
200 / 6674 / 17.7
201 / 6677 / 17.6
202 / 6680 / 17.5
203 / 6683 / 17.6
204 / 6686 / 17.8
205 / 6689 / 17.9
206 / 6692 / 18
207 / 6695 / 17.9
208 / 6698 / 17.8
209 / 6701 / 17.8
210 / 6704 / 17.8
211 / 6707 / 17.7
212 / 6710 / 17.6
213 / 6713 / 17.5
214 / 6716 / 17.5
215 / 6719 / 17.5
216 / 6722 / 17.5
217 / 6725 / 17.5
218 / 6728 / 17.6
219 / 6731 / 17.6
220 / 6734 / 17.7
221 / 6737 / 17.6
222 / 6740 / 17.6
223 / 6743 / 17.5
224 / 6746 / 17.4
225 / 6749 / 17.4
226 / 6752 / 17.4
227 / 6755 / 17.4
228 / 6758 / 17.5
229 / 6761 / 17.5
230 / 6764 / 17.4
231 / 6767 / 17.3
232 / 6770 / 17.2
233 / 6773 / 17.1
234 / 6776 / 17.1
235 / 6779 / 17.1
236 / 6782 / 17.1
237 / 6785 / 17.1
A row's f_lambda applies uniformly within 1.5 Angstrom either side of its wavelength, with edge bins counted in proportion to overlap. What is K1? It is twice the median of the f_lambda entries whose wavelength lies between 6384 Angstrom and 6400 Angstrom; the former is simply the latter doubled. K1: 36.4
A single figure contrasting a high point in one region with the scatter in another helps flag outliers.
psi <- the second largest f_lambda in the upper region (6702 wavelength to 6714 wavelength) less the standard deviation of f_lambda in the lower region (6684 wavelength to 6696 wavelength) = 17.6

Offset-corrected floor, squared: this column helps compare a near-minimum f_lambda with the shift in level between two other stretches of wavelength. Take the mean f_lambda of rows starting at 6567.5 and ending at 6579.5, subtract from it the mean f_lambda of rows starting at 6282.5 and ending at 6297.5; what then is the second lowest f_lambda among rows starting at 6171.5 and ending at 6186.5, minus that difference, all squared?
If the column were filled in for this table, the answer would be 405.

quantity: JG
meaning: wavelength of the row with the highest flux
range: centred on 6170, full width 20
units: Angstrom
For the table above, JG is 6179 Angstrom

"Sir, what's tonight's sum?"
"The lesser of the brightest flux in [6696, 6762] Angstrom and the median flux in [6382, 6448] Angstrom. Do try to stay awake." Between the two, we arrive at 17.80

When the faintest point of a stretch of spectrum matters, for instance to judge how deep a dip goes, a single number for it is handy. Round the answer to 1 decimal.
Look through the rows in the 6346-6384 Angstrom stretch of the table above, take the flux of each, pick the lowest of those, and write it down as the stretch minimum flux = 18.2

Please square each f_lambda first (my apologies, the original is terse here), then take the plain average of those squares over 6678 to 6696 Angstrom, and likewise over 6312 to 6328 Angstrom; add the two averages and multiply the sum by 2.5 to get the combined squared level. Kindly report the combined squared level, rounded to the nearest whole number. 1628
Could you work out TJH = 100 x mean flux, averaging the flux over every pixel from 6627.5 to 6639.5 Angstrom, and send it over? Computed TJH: 1800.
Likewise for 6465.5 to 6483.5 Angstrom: 1833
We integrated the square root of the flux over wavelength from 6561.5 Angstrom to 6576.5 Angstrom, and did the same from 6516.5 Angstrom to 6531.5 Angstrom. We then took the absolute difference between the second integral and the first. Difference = 3.0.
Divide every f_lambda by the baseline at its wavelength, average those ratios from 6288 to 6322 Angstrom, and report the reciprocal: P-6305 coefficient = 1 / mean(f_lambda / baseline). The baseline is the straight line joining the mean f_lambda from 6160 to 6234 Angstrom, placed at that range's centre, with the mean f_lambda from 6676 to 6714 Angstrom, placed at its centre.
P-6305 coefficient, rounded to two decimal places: 1.00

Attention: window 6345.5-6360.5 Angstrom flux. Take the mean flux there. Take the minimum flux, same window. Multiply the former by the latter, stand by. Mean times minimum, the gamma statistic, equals 340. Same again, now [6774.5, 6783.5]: 292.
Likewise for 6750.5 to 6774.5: 297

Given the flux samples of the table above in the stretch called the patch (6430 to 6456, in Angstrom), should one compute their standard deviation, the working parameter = 0.12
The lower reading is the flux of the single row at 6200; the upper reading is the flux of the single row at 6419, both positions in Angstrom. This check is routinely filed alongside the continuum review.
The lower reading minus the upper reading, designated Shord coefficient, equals 1.1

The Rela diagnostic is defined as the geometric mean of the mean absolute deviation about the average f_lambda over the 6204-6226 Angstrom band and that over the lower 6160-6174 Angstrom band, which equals 0.19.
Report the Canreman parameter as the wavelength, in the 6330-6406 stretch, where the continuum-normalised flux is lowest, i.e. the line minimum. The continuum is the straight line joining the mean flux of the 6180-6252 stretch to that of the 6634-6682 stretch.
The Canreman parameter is 6398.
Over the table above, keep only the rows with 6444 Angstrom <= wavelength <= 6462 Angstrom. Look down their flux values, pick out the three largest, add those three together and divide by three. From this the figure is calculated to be 18.4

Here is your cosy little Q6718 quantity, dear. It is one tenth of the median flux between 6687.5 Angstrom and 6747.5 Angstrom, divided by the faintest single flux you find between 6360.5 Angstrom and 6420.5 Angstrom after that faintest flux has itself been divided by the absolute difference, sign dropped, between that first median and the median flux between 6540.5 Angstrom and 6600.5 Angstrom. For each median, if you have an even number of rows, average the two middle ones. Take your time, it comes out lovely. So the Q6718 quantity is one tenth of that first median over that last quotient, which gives 0.0149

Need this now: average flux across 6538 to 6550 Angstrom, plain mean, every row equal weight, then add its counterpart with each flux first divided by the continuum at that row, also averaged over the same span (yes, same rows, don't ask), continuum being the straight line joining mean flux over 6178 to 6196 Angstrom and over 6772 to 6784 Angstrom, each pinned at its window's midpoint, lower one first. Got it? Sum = 19.2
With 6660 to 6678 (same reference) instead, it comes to 18.6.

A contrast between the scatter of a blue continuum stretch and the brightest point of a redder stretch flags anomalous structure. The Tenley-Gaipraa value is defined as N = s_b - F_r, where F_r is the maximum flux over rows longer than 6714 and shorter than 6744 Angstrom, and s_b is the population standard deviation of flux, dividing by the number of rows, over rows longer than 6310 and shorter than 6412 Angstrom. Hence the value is -17.5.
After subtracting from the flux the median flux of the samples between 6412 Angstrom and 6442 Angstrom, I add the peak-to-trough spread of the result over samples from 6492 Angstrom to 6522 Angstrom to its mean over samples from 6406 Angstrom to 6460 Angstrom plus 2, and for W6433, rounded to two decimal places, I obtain 3.18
